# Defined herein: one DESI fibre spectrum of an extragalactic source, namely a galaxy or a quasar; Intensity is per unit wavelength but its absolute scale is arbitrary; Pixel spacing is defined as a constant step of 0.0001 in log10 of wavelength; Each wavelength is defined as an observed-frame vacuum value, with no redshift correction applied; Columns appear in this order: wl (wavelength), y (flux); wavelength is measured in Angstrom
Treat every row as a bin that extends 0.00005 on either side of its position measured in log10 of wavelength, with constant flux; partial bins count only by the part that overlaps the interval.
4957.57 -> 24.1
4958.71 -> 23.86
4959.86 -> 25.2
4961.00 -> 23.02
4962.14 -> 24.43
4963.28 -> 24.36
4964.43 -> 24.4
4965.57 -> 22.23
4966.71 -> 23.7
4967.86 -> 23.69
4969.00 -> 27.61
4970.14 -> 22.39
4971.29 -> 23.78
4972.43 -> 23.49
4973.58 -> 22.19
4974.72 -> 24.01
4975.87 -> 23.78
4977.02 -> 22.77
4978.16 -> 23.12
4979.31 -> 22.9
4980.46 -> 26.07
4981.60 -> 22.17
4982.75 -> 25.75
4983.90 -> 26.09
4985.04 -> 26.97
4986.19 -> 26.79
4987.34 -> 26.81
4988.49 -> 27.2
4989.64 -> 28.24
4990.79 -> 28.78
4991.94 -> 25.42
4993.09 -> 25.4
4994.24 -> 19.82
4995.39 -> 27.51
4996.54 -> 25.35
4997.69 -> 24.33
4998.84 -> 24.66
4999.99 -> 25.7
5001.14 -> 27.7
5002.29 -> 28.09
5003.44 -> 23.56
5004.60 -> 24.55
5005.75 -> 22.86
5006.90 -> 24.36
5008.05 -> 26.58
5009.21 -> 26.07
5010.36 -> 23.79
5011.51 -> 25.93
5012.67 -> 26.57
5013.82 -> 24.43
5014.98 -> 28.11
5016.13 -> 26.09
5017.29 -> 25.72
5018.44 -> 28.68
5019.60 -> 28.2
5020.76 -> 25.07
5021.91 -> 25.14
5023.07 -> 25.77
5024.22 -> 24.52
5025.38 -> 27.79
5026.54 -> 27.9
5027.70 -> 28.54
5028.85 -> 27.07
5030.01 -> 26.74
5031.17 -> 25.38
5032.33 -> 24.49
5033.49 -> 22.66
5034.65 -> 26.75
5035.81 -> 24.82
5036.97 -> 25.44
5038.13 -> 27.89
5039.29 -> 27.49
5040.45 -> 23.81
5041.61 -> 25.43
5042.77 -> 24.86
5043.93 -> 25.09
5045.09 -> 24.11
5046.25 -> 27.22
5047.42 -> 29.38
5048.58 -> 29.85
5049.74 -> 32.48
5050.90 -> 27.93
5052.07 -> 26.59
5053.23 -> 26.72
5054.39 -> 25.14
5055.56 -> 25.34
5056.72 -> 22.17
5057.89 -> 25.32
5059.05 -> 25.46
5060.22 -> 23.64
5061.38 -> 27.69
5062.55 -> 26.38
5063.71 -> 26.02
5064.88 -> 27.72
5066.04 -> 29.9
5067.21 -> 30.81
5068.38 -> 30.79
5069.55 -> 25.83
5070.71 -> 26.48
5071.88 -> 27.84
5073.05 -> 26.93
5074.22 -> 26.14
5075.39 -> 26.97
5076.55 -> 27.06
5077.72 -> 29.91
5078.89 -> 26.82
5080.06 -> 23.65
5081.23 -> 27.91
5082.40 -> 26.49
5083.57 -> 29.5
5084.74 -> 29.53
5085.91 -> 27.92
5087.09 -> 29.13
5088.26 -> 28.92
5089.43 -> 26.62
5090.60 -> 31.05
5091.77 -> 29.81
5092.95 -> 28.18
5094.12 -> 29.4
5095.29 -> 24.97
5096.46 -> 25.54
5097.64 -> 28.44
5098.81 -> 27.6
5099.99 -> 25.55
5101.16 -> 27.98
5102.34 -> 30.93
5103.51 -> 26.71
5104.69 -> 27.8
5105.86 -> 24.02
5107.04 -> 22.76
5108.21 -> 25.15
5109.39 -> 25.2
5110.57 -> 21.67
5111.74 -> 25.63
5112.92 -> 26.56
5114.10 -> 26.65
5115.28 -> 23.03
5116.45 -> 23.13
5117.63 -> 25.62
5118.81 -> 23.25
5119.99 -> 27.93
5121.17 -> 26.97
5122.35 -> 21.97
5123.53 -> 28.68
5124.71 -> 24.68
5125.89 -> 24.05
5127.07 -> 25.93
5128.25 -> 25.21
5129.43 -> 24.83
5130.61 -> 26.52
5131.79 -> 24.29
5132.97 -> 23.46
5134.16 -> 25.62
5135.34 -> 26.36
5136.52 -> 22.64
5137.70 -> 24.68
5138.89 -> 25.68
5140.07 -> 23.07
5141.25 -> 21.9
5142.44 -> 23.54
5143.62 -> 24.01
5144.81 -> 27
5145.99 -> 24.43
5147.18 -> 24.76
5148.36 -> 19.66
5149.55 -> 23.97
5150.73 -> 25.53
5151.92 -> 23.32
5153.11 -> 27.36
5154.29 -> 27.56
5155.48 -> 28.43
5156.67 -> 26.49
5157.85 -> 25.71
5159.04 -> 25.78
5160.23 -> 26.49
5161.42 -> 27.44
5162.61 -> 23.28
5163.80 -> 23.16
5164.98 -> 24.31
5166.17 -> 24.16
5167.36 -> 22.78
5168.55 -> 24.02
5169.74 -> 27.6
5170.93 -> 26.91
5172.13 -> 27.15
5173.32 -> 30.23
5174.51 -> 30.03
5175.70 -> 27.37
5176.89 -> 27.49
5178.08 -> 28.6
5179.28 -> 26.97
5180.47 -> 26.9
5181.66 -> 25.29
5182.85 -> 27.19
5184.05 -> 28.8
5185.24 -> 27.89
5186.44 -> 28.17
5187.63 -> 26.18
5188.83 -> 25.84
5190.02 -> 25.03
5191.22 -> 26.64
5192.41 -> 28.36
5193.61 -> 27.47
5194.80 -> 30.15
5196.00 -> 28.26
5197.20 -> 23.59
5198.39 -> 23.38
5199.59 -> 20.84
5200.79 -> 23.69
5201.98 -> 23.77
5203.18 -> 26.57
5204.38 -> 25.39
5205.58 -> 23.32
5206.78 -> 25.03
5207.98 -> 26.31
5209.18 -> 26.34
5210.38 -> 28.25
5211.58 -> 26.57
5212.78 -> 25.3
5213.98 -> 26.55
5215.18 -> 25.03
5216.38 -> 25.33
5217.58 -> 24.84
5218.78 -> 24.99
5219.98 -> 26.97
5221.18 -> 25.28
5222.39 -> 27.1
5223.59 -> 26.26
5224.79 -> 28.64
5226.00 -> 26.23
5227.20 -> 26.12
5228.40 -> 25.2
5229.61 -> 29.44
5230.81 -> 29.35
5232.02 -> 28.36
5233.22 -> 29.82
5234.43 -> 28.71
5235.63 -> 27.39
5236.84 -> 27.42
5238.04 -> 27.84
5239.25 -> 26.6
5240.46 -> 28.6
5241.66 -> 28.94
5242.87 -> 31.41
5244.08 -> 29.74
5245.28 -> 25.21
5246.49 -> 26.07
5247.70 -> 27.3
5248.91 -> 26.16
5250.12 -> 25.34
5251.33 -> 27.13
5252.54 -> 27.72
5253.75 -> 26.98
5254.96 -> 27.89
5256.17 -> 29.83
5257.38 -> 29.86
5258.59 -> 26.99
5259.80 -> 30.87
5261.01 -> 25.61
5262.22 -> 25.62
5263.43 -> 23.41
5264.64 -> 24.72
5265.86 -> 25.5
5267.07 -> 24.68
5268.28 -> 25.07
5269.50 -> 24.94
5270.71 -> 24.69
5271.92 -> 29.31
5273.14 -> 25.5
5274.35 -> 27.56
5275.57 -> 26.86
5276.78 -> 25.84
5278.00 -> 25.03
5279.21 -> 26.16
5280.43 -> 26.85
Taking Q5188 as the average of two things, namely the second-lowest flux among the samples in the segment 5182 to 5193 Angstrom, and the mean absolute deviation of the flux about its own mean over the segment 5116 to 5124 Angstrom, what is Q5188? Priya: 14.0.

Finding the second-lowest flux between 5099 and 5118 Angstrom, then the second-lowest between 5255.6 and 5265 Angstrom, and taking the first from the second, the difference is 2.0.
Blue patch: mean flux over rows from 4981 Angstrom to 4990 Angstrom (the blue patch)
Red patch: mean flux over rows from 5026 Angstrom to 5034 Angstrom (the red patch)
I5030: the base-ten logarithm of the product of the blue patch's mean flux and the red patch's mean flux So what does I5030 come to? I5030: 2.836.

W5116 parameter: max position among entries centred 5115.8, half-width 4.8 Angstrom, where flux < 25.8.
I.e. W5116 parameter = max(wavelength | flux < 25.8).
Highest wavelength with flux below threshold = 5118.81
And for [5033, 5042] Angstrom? 5041.61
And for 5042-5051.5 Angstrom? 5045.09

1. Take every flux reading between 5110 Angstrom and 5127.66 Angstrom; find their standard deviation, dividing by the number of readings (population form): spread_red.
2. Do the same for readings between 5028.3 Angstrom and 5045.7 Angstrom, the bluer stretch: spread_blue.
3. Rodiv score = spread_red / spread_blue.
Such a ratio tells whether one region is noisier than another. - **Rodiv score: 1.5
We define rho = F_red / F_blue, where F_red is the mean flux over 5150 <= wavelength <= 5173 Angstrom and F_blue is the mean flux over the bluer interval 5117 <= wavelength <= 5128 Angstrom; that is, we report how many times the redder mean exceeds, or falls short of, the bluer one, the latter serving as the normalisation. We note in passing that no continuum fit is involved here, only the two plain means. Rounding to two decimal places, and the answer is 1.01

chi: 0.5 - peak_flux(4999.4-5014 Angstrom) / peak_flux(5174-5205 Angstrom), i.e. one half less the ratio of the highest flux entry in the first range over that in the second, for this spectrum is -0.43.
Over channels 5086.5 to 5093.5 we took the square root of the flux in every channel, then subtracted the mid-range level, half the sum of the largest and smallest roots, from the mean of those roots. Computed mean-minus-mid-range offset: 0.01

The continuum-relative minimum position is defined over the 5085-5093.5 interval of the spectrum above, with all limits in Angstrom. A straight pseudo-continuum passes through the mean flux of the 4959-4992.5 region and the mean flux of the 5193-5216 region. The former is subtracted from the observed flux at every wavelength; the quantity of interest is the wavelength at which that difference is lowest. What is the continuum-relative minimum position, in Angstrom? 5089.43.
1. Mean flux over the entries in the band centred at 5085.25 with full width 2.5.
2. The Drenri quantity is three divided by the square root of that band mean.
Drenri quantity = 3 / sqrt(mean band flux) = 0.560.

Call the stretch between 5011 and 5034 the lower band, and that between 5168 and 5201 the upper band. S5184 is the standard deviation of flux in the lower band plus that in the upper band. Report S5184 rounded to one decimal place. 3.8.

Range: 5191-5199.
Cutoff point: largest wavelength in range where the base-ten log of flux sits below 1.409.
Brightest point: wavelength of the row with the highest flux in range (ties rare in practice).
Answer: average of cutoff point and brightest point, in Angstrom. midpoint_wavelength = 5196.6 Angstrom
